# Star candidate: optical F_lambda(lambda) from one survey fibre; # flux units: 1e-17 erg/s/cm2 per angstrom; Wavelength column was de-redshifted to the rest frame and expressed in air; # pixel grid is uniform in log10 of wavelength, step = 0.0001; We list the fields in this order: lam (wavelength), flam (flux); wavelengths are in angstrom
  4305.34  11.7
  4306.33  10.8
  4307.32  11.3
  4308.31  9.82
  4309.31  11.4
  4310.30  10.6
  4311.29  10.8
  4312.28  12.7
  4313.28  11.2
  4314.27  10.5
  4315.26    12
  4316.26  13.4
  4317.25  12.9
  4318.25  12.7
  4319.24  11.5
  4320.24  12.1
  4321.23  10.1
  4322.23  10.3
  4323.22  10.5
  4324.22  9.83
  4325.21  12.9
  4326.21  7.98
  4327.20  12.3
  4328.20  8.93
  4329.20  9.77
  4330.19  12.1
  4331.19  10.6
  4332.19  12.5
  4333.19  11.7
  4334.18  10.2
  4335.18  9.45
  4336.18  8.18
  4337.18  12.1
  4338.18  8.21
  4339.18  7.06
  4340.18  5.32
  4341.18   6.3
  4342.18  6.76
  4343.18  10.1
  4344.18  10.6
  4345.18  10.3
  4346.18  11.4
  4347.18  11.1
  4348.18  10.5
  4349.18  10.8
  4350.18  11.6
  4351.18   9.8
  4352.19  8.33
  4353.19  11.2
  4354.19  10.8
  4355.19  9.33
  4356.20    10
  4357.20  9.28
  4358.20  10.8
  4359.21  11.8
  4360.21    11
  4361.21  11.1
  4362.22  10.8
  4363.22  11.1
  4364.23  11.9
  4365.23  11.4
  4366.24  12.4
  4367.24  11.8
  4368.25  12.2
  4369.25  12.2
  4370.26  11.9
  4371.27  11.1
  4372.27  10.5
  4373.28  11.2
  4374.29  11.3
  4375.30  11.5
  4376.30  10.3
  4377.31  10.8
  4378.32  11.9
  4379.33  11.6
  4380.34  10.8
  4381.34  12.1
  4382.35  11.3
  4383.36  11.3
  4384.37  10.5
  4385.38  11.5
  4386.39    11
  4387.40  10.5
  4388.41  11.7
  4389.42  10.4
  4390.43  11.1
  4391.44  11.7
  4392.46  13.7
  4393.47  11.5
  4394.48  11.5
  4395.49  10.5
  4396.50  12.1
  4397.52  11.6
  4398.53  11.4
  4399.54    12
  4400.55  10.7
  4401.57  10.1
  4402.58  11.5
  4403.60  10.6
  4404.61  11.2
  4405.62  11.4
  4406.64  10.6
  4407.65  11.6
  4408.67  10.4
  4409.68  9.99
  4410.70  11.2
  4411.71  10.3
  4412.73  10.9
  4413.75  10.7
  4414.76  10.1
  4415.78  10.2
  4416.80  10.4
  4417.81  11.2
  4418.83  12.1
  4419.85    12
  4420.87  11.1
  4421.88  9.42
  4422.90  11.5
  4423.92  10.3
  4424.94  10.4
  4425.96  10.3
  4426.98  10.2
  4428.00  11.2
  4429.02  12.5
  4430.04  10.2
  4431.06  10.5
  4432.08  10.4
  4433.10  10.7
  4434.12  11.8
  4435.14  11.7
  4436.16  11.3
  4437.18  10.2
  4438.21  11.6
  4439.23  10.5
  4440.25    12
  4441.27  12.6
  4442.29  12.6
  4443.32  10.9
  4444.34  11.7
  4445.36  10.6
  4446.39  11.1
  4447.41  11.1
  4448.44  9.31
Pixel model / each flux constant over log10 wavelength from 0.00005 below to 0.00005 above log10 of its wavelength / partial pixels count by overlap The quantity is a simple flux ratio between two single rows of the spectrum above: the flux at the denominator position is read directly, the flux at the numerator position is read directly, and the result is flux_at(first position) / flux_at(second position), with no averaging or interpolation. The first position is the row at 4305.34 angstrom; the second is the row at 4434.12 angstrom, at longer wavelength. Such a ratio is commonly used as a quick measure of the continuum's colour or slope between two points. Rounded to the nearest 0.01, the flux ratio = 0.99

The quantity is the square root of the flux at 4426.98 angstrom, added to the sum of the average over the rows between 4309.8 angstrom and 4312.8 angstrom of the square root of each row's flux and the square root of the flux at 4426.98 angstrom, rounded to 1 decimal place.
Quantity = 9.8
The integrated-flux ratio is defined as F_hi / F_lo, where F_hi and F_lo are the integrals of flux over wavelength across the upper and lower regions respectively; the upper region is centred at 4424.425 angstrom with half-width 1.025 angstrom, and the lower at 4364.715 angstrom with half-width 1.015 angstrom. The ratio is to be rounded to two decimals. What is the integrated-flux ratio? 0.90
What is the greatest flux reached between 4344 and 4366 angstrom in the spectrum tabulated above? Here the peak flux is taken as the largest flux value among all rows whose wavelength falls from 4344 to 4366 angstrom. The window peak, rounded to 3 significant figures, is 11.9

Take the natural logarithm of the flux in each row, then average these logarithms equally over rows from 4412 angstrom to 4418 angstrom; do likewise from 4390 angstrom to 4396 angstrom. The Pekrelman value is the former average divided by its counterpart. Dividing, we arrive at 0.96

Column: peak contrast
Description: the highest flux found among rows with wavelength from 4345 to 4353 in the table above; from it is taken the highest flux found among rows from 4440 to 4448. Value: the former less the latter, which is -1.0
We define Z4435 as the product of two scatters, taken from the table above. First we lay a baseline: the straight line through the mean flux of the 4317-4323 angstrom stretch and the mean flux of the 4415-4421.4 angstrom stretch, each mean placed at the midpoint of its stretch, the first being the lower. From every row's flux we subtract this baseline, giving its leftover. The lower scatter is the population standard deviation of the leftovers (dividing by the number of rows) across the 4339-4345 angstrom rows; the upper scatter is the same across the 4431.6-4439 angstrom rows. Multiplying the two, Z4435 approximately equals 1.2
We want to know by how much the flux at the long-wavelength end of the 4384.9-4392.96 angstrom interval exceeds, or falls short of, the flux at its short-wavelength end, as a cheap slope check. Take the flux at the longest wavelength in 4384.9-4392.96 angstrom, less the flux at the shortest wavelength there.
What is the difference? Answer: 2.2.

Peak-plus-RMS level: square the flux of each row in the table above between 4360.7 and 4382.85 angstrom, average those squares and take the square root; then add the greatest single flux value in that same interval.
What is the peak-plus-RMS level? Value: 23.8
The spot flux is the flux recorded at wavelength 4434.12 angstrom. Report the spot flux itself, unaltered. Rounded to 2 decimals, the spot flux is 11.80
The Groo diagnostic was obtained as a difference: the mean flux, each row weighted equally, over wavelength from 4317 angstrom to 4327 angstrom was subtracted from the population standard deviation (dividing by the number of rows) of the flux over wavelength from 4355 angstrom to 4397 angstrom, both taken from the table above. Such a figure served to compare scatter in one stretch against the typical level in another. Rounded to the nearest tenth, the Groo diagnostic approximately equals -10.3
